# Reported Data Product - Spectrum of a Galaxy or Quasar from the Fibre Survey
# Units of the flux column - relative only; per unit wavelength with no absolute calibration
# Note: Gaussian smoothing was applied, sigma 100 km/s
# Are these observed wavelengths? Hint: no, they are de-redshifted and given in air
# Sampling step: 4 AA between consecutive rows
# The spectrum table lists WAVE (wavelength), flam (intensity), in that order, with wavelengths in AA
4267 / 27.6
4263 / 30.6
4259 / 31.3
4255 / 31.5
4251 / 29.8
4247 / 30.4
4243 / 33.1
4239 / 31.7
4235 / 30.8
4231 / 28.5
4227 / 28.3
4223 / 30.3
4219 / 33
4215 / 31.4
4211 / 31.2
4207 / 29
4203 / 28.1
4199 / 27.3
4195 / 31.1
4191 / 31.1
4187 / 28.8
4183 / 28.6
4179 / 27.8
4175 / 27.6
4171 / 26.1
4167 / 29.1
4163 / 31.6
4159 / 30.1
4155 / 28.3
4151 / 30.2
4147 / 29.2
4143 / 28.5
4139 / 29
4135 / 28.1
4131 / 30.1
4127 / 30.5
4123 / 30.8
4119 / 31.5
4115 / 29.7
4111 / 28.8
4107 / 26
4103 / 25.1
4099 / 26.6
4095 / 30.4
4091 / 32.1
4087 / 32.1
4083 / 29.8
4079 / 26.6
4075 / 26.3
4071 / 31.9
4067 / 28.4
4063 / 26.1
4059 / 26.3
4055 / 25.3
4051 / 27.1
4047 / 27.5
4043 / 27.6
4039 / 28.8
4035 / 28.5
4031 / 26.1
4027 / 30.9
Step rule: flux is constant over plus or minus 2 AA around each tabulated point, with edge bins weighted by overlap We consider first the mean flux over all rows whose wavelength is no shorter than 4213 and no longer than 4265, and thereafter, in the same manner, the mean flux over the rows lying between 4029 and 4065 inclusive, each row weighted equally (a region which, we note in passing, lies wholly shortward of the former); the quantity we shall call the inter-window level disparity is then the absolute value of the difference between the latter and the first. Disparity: 3.8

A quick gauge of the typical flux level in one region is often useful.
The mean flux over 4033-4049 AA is 28.1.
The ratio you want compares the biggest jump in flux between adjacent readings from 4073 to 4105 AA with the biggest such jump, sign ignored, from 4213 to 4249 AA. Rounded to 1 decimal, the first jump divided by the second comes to 1.4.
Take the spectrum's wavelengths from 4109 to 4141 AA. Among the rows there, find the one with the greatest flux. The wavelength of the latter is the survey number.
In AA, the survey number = 4119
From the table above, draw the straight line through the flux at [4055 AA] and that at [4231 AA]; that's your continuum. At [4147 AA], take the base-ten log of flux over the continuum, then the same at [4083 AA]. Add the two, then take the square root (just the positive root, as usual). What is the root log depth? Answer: 0.311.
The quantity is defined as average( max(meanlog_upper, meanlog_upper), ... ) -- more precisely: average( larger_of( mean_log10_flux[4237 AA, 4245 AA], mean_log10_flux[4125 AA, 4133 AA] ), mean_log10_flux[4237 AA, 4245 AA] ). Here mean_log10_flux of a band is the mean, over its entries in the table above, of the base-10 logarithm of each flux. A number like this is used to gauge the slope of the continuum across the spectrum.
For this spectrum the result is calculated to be 1.510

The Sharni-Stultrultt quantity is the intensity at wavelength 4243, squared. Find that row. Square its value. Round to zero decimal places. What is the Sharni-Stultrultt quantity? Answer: 1096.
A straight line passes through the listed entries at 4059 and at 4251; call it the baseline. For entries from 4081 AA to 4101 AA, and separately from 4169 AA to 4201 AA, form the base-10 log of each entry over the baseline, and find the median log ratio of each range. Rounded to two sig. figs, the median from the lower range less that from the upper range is 0.057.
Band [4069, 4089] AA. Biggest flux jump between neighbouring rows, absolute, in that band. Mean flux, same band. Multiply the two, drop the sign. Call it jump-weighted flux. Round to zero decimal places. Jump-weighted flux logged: 164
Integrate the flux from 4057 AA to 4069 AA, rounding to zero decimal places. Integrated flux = 323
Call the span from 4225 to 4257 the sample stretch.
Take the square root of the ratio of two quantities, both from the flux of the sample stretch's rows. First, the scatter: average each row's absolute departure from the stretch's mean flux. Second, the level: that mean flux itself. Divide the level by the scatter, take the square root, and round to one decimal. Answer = 4.9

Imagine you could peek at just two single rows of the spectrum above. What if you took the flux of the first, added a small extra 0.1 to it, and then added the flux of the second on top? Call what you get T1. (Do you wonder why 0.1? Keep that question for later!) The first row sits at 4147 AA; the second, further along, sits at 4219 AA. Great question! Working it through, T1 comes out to 62.3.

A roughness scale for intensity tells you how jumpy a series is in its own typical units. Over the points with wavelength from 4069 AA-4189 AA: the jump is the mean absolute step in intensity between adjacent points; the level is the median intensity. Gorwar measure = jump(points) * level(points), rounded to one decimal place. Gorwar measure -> 44.8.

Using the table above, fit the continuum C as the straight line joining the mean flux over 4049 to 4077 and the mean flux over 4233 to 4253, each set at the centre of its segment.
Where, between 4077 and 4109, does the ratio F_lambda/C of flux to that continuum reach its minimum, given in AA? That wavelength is 4103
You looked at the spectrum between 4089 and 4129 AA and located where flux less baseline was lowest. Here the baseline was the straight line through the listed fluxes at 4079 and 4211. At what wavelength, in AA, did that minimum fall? 4103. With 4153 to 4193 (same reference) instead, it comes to 4171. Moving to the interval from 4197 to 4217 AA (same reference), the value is 4199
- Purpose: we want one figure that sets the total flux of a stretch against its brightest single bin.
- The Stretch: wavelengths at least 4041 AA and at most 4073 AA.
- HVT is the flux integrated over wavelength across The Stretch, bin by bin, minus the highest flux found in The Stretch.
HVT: 849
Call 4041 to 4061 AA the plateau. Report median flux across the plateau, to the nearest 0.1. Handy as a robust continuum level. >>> 27.1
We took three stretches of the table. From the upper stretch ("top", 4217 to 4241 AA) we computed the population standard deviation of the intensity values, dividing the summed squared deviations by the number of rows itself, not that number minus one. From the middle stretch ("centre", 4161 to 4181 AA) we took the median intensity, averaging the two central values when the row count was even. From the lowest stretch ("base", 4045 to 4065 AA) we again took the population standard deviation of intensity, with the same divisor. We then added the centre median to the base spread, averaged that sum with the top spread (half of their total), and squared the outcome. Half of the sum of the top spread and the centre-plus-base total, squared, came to 229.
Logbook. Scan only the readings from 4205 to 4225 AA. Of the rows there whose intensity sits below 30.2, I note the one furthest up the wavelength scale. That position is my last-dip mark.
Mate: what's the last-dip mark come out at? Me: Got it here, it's 4207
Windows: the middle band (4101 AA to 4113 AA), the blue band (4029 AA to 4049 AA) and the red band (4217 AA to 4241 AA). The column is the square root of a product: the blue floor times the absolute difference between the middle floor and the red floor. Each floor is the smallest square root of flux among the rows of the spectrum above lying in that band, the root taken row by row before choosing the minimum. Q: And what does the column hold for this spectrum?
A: 1.26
